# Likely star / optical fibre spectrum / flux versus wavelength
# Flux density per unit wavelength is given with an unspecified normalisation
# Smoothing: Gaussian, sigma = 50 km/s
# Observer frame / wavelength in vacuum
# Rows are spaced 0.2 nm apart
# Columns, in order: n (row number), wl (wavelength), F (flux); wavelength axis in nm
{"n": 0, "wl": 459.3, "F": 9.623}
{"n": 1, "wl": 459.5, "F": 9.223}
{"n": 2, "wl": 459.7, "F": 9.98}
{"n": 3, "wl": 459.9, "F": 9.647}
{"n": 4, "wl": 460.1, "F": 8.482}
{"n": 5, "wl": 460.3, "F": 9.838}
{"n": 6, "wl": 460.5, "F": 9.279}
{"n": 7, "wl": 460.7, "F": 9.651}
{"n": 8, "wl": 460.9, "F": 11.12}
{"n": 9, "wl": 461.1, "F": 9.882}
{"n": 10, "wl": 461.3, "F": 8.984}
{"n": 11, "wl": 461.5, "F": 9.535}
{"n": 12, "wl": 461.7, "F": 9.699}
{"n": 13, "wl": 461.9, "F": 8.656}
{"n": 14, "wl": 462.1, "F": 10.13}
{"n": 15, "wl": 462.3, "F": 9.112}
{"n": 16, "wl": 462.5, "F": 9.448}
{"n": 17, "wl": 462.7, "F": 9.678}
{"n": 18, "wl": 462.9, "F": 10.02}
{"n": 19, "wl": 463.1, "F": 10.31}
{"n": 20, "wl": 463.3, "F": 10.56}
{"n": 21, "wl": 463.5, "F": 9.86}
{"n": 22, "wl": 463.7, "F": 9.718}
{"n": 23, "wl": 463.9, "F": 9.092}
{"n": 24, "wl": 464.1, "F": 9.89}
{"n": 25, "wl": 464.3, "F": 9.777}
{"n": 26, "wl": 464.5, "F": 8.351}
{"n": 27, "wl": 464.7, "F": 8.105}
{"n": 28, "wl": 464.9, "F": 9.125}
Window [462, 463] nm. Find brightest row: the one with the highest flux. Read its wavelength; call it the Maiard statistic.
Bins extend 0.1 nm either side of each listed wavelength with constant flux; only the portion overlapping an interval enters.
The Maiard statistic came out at 462.1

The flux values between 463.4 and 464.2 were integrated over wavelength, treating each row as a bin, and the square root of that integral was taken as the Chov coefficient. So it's 2.78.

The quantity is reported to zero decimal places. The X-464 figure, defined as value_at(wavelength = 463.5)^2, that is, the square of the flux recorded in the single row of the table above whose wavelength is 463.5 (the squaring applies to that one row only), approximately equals 97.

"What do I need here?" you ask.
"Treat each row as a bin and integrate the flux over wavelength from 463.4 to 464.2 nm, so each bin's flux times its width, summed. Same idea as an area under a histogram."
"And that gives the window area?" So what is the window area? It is 7.71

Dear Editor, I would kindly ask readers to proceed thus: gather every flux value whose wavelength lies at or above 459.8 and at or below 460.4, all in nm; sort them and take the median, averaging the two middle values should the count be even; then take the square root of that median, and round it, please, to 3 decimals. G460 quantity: 3.106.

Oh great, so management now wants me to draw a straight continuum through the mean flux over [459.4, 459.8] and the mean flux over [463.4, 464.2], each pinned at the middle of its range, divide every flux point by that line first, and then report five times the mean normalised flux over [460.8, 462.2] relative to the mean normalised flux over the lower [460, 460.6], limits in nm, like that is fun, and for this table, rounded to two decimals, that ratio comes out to 5.27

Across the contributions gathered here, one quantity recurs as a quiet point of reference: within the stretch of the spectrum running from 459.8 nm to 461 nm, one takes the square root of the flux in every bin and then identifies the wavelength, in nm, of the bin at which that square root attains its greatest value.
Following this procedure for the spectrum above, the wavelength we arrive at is 460.9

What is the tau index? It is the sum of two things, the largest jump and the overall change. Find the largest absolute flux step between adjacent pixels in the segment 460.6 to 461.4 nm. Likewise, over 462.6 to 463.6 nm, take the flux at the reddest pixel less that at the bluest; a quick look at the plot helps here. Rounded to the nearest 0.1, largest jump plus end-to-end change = 1.7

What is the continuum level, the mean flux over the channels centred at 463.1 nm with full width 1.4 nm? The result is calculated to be 9.94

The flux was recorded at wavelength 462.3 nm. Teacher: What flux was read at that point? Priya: 9.112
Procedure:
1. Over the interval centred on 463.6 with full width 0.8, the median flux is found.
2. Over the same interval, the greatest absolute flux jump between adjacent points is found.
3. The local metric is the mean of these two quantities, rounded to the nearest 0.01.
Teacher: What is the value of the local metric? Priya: 5.24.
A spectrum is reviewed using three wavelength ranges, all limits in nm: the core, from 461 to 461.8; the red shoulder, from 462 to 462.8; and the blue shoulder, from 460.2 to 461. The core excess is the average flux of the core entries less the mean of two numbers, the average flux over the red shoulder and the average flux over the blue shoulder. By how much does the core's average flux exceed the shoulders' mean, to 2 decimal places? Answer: -0.26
